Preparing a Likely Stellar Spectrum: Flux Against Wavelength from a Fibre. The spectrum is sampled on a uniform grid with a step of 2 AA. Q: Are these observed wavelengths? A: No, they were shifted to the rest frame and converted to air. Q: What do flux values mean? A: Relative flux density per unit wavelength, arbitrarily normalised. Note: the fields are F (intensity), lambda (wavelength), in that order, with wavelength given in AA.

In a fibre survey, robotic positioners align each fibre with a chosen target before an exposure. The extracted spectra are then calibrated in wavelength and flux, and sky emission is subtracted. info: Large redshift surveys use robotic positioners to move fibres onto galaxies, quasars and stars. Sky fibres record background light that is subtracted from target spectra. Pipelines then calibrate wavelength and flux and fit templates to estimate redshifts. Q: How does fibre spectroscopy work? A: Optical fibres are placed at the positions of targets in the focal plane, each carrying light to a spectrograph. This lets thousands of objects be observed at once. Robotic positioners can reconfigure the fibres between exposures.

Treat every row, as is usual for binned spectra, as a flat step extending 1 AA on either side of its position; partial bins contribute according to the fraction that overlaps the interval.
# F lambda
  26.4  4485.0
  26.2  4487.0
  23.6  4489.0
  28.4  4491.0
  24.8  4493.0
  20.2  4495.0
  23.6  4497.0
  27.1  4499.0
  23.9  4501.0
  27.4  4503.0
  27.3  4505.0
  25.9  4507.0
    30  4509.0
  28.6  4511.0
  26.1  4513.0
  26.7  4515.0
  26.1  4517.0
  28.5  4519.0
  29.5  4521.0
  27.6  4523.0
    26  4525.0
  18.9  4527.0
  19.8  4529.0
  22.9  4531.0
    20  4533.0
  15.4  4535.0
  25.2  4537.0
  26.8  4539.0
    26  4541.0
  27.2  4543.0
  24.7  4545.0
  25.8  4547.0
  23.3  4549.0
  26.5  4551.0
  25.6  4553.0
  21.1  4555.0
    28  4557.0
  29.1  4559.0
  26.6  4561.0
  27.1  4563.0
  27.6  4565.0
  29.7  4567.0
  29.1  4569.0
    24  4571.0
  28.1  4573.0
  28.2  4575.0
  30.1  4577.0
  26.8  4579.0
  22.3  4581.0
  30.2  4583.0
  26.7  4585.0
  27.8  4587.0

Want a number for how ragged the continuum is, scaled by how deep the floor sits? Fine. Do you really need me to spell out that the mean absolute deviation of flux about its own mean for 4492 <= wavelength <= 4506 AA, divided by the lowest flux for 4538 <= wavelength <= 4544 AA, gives 0.078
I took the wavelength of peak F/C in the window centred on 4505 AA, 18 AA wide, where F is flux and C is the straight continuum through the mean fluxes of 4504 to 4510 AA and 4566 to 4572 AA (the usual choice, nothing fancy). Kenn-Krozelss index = 4509.0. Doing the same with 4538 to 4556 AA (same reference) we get 4543.0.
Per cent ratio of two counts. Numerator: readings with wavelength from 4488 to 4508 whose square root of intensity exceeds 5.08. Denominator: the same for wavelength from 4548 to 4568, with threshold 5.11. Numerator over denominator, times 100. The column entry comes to 71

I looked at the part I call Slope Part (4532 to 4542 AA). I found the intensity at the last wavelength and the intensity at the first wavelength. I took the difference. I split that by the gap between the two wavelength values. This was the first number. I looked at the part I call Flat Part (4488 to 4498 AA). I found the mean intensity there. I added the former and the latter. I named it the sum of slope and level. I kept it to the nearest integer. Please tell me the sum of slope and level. 25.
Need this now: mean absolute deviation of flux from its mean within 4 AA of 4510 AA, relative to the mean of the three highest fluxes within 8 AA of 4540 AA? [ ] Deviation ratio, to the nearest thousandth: 0.062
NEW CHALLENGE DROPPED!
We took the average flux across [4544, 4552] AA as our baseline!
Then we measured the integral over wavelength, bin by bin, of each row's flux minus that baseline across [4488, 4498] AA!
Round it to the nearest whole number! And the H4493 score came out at -10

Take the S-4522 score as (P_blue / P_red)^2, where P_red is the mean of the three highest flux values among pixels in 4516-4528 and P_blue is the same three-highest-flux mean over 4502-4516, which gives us 1.01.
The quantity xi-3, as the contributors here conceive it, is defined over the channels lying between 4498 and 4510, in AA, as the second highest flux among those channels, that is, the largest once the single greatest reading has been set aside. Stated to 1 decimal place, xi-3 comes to 27.4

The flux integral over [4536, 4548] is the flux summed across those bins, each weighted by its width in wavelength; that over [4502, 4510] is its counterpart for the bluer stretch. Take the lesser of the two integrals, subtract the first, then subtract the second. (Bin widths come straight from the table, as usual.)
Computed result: -311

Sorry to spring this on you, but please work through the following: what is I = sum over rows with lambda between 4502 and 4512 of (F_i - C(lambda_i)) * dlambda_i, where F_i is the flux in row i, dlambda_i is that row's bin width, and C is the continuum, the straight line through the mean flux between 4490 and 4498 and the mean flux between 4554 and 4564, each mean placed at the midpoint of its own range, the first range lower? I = 32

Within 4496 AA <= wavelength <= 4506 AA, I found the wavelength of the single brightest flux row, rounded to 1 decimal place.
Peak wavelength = 4503.0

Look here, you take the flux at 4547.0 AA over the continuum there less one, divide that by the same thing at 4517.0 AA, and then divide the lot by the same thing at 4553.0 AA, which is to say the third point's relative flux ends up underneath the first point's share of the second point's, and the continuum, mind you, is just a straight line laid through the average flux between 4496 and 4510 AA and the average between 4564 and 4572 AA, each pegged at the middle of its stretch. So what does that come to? -37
